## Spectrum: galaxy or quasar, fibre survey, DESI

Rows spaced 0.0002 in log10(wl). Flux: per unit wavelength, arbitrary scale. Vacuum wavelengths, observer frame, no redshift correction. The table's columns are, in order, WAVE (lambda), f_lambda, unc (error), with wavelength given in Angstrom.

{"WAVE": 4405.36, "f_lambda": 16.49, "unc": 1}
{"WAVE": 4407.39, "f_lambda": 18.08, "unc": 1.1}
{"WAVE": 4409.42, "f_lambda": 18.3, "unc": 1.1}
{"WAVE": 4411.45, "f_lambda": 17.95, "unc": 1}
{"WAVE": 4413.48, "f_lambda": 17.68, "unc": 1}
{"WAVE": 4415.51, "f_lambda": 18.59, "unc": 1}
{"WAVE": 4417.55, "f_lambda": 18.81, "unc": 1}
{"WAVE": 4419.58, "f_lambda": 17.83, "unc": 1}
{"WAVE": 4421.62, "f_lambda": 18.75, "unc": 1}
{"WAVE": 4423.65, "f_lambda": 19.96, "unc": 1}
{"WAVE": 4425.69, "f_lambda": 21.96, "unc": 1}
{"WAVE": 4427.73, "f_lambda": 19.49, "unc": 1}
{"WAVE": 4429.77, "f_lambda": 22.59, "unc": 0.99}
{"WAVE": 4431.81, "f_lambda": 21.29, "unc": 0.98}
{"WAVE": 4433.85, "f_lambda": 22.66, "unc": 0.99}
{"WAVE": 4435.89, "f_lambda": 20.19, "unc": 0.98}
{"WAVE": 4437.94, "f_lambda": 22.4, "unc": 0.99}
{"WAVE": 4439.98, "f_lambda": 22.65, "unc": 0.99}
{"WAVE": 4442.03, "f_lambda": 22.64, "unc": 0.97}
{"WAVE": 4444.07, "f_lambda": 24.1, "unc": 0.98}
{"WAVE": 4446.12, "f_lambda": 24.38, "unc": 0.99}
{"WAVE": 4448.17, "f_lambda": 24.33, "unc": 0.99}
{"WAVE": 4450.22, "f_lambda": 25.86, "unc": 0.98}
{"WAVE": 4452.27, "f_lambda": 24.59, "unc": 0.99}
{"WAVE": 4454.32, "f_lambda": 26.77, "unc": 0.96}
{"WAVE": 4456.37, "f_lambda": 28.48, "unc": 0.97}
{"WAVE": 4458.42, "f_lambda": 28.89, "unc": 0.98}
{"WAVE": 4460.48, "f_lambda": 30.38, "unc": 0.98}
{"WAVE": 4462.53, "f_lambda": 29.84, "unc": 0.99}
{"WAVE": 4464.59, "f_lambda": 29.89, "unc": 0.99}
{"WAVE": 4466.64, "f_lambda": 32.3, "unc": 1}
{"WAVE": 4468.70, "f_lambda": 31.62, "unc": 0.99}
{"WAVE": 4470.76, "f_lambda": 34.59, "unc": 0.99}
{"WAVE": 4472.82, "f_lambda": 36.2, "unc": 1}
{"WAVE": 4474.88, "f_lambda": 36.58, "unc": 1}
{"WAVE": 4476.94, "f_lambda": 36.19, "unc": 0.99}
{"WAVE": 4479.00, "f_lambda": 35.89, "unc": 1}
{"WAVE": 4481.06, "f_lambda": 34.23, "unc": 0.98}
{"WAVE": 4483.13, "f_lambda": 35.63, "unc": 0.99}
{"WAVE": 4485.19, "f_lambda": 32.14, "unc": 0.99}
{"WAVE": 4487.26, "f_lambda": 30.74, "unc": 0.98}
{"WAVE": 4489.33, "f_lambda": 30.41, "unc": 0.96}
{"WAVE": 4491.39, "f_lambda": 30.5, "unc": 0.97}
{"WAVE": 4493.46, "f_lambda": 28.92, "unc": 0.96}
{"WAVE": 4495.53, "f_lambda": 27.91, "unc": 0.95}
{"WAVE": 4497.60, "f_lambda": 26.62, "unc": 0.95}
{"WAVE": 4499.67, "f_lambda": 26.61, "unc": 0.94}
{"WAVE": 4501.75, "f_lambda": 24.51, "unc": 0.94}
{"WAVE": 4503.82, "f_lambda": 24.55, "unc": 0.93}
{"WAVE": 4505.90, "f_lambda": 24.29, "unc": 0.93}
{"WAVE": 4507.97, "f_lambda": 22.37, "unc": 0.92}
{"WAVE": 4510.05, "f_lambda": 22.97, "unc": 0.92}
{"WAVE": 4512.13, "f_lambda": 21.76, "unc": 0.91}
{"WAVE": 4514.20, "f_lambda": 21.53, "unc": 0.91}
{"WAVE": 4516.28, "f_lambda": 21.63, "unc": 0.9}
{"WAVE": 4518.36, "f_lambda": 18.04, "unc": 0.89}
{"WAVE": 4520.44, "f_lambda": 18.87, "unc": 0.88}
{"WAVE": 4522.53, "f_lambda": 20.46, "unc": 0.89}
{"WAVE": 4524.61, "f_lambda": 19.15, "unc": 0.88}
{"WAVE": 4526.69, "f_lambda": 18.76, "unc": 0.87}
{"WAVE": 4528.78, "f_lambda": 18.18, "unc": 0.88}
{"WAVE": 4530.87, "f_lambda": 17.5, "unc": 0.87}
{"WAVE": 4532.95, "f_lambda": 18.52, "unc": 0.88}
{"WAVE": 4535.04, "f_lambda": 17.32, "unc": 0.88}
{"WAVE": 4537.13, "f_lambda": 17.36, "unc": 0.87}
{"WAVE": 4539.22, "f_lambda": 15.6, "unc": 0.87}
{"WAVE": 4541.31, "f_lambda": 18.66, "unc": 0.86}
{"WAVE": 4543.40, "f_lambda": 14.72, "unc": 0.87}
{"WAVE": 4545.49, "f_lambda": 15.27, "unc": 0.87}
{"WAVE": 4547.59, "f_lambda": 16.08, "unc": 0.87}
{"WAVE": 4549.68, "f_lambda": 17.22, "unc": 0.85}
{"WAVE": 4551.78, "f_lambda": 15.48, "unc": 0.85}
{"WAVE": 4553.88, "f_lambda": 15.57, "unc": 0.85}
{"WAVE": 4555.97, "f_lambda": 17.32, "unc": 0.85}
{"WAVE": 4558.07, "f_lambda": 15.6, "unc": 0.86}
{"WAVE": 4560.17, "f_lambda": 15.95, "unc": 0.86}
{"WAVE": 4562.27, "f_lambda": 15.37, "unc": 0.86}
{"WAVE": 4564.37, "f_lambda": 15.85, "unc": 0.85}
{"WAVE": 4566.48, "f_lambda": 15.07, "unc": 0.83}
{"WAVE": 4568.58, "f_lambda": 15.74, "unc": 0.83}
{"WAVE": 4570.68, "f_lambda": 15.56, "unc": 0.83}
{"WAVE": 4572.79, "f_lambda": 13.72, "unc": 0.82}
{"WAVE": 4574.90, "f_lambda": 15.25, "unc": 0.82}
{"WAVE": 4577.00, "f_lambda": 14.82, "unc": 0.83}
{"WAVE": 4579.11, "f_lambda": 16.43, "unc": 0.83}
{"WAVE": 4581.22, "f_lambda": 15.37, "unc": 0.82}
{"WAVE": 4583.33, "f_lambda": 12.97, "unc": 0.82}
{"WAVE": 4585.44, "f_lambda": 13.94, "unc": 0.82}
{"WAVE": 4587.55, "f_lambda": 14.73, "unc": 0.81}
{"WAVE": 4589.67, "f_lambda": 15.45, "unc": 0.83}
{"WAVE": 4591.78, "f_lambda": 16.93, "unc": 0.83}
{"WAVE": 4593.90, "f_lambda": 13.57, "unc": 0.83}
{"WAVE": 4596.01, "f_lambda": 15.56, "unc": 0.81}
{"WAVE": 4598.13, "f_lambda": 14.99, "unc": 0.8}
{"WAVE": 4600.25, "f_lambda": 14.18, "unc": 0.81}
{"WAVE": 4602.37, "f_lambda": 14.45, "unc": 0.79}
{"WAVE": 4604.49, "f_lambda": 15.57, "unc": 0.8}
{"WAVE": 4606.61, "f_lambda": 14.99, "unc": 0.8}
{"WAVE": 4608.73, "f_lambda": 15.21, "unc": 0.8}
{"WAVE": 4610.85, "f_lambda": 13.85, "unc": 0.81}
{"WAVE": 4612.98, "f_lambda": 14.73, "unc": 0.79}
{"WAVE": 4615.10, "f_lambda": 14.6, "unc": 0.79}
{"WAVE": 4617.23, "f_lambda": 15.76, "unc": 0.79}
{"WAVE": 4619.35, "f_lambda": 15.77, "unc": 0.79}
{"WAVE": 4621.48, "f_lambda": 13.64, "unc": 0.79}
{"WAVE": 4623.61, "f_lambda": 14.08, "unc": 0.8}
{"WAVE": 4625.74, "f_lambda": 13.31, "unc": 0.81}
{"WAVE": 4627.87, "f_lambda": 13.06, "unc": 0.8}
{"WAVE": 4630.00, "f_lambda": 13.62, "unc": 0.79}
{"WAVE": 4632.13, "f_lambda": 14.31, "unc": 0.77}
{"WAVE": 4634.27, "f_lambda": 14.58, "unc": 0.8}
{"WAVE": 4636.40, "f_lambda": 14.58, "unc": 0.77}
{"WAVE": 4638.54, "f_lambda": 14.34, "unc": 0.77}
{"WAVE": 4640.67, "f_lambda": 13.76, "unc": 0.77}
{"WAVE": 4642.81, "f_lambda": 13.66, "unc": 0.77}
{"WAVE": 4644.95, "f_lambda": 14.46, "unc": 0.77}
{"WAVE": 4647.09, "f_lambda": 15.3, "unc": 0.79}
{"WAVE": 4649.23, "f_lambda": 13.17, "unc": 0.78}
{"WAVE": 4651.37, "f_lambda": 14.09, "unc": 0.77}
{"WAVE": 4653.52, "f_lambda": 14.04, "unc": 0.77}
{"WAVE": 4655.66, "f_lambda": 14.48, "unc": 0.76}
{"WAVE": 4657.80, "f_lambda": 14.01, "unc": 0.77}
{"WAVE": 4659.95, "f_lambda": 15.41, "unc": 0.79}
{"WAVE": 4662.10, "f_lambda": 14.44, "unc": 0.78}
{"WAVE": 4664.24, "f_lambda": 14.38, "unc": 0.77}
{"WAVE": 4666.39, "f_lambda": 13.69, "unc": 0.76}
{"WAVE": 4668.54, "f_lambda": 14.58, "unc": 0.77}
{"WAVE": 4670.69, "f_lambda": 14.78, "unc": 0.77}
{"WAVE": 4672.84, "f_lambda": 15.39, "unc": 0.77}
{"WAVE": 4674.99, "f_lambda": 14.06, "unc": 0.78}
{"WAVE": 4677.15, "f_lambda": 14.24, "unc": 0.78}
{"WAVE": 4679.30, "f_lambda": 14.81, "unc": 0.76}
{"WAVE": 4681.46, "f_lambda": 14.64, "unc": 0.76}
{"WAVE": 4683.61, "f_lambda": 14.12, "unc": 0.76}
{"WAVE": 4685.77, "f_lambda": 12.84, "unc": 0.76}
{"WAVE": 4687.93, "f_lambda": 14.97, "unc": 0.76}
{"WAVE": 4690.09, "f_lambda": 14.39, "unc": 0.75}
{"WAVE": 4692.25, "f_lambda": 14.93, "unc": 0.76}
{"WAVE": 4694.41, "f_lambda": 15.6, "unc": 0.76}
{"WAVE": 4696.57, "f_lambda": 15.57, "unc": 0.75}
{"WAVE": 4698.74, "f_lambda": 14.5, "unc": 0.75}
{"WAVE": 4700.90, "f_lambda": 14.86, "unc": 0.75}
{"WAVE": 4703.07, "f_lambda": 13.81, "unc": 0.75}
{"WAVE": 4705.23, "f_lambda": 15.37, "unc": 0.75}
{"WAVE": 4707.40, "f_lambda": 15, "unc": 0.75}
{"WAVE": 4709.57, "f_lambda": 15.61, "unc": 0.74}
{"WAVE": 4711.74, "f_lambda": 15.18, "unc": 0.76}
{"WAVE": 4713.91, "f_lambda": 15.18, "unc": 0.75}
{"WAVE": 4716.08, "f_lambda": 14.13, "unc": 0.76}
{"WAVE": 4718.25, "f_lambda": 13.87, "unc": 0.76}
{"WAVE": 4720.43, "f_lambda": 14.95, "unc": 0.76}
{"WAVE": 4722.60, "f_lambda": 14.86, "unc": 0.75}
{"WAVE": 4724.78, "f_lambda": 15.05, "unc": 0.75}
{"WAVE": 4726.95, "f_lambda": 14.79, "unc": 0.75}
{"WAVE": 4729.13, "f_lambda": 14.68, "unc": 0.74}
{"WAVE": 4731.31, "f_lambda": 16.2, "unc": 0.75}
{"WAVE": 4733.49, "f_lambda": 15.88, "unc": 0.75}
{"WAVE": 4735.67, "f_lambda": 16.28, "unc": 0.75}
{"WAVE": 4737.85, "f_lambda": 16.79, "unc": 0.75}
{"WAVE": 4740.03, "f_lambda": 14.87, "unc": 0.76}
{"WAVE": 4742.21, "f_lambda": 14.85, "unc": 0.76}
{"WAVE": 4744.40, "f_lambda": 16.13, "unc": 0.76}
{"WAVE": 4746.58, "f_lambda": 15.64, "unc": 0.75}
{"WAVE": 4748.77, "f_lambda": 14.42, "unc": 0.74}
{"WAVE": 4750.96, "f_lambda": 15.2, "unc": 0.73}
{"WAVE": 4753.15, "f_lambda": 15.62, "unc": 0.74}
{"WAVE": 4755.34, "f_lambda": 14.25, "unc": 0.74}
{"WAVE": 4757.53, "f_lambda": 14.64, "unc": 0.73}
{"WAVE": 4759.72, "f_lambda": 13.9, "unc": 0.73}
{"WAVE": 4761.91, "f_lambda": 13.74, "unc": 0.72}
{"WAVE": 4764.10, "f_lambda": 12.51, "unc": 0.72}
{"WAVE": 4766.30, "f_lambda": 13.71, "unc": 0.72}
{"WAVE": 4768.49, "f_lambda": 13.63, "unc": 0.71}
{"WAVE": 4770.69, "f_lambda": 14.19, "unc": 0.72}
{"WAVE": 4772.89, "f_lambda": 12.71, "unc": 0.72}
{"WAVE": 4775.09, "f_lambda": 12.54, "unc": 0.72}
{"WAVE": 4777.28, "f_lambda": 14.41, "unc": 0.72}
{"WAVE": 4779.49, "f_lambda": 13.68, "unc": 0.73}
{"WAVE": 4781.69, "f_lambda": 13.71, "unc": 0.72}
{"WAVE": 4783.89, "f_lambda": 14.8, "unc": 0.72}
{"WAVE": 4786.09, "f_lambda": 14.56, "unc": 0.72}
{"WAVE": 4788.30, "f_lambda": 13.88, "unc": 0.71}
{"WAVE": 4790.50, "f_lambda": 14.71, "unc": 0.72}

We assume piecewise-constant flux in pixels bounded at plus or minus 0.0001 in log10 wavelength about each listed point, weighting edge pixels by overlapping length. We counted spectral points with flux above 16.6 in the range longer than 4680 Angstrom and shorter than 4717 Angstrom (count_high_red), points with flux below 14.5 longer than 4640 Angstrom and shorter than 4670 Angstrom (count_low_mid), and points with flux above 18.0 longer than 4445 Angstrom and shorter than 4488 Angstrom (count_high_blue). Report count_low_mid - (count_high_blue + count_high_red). -10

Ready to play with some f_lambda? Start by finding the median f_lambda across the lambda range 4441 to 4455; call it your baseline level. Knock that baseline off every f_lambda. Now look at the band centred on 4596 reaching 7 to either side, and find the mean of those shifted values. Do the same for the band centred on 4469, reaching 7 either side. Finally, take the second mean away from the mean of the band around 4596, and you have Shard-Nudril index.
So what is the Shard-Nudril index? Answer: -18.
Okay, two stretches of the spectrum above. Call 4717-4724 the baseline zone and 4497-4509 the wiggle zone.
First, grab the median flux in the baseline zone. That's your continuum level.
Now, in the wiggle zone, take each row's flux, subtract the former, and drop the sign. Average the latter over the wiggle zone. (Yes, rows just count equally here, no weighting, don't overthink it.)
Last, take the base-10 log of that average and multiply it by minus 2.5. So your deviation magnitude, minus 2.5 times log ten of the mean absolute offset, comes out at -2.5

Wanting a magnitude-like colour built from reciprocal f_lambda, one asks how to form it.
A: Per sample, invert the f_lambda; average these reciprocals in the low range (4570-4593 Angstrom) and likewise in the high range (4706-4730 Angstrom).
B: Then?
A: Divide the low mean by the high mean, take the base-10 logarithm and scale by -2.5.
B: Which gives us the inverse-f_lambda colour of 0.01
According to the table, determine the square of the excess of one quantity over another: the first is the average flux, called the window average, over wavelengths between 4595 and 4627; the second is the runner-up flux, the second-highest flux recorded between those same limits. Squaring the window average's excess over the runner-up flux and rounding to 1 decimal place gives 1.1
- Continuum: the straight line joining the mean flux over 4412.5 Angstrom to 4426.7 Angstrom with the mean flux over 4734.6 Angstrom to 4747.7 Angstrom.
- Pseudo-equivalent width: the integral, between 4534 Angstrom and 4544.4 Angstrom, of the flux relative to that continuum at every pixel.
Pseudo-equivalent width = 9.8 Angstrom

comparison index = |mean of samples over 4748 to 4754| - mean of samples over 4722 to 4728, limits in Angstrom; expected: 0.18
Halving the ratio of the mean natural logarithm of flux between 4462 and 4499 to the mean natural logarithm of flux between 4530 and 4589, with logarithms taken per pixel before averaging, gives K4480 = 0.629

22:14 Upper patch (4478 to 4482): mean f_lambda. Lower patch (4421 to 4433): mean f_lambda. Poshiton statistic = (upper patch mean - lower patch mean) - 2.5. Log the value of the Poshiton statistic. 12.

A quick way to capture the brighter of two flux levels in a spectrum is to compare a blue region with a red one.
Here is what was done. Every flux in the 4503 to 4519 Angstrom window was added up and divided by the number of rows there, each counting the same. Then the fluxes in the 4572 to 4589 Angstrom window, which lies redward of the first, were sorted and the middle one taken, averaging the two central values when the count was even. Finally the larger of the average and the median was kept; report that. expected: 22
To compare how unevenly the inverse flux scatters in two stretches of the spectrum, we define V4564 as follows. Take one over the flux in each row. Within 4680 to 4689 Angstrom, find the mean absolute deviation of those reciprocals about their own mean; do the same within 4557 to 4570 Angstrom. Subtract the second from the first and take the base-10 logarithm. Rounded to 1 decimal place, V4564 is -2.6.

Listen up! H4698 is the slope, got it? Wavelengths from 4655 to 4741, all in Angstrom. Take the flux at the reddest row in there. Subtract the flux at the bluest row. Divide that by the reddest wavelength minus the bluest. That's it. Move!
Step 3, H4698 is 0.00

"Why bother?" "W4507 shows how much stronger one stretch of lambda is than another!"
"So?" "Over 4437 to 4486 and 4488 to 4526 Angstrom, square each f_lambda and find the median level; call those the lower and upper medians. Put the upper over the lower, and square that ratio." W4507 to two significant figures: 0.39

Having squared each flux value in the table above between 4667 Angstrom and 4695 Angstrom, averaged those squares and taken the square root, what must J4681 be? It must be 14.6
